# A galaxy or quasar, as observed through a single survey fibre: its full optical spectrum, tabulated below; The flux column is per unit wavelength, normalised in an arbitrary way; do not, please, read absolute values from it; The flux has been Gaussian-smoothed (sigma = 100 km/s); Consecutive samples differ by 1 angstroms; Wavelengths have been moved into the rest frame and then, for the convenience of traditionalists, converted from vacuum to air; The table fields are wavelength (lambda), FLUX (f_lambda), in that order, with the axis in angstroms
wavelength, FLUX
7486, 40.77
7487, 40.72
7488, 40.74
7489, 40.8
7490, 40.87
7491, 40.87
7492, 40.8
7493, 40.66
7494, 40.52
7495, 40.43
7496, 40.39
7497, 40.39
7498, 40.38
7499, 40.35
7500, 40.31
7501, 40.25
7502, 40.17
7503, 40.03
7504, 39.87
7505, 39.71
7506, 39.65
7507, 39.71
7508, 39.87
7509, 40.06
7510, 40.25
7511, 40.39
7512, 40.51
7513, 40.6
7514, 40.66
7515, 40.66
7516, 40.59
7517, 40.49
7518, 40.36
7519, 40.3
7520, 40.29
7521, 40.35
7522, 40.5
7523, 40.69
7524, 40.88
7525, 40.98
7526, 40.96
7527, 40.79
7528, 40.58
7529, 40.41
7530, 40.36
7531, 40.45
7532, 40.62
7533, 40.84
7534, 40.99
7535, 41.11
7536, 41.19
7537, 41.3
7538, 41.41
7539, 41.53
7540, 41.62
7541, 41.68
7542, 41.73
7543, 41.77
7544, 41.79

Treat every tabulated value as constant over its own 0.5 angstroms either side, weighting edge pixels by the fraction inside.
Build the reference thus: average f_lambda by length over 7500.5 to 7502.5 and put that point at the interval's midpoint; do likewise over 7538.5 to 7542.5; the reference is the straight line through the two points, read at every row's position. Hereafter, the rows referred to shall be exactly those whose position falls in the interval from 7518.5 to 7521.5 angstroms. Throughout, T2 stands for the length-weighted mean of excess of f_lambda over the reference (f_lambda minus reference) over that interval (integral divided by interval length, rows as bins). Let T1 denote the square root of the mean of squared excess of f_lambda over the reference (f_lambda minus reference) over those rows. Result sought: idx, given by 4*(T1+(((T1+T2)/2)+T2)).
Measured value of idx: 0.00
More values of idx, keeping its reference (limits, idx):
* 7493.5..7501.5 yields 3.99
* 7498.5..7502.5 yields 1.45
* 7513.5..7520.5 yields 0.44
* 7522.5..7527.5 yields 0.14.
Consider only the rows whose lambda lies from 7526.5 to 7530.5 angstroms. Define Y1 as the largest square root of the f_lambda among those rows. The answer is 6.39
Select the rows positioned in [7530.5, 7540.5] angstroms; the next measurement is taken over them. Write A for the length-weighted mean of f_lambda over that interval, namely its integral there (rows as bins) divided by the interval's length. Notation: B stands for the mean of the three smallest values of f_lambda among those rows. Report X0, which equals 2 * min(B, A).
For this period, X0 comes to 81.3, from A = 41.11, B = 40.6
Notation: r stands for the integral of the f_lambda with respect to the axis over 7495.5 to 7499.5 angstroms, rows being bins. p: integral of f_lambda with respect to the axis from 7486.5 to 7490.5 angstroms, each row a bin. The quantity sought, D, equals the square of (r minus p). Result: 2.6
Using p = 163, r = 161.5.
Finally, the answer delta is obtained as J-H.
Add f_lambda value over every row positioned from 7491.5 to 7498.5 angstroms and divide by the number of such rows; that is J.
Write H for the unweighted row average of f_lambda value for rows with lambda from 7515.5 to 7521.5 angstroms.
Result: 0.1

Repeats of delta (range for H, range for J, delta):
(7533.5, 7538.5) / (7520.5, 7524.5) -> -0.6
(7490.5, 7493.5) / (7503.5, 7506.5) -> -1.0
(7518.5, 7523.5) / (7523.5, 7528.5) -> 0.4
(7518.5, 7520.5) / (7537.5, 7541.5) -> 1.3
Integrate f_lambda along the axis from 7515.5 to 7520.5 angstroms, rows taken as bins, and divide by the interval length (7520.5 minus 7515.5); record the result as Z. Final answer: 40.4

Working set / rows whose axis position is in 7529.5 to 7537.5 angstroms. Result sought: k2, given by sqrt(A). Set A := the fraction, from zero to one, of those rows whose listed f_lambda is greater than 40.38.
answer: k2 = 0.94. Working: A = 0.9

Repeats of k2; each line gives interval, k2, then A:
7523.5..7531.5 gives 0.94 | 0.9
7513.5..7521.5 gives 0.71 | 0.5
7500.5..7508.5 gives 0.00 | 0.0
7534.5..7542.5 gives 1.00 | 1.0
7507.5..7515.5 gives 0.79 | 0.6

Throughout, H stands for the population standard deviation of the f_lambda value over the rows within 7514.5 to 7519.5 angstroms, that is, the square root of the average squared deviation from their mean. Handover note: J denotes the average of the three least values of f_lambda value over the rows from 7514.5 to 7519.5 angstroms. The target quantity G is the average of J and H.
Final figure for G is 20.3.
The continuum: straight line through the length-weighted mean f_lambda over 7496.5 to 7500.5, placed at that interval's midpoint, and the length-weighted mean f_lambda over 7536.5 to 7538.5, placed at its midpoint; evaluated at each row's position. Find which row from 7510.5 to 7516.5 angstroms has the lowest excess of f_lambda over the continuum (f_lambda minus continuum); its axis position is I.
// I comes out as 7511 angstroms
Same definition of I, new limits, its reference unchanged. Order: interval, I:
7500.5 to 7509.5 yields 7506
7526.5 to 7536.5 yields 7530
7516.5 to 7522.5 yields 7520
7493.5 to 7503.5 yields 7503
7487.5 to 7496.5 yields 7496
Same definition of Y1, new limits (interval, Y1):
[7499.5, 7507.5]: 6.35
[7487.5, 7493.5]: 6.39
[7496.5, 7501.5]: 6.36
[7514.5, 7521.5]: 6.38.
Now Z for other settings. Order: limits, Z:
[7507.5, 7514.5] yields 40.3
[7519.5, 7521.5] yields 40.3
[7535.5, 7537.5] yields 41.2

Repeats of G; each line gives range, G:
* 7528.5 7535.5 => 20.3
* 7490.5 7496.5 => 20.3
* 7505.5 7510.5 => 20.0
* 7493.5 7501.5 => 20.2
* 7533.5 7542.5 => 20.7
